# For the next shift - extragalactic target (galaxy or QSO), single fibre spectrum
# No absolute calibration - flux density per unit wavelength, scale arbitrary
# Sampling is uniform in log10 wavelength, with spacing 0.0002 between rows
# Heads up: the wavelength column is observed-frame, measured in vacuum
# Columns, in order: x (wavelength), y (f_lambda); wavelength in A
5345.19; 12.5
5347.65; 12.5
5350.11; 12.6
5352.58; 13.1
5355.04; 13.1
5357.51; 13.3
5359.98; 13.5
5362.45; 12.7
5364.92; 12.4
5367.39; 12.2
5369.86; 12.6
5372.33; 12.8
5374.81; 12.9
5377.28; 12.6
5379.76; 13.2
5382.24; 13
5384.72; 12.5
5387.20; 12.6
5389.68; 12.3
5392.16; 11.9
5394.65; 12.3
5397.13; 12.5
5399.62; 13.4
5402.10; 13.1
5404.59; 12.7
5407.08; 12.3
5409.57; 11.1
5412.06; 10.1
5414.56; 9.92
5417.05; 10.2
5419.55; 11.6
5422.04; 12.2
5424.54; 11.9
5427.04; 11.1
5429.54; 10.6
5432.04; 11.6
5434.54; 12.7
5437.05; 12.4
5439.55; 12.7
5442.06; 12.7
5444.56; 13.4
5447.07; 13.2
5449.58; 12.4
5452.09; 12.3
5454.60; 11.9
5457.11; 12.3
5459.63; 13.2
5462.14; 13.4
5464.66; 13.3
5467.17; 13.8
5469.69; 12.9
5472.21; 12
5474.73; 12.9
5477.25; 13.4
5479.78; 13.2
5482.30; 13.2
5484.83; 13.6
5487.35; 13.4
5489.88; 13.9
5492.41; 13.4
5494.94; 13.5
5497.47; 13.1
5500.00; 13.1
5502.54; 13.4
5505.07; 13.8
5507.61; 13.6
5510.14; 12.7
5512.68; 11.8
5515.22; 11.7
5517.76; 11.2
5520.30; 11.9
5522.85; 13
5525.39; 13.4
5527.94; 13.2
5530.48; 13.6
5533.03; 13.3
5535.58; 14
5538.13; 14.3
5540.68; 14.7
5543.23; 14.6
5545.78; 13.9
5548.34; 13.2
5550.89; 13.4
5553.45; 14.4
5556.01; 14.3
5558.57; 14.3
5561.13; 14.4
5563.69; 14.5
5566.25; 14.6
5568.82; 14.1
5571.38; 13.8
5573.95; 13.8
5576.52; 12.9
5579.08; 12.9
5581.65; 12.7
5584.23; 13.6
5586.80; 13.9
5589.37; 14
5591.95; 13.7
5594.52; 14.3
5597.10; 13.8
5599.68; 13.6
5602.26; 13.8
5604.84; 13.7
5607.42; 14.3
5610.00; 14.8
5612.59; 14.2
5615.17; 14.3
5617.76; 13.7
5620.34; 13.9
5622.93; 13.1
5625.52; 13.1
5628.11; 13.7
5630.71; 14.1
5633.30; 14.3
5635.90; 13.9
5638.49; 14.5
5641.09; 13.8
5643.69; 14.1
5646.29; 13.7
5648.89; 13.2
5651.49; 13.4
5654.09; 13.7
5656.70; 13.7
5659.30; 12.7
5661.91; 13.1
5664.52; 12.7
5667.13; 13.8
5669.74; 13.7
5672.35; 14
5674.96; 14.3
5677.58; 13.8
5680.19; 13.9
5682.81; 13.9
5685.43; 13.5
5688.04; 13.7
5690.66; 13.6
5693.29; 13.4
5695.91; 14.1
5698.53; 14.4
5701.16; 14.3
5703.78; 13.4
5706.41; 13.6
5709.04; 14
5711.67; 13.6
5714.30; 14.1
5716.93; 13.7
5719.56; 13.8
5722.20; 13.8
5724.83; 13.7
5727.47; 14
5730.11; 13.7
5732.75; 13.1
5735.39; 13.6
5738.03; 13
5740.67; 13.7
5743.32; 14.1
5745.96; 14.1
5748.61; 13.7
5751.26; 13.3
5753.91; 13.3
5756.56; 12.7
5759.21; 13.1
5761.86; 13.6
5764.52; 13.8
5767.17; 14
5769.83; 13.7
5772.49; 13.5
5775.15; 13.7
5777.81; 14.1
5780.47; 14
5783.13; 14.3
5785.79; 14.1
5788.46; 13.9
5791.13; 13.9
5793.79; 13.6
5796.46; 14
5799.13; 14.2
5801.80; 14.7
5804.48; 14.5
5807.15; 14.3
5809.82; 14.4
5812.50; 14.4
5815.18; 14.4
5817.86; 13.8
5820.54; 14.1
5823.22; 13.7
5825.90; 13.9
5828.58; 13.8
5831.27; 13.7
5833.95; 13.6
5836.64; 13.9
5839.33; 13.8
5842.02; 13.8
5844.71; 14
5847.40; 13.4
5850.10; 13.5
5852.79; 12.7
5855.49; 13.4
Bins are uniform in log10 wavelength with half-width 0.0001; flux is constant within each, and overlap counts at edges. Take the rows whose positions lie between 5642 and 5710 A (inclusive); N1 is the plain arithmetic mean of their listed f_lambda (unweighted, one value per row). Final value 13.7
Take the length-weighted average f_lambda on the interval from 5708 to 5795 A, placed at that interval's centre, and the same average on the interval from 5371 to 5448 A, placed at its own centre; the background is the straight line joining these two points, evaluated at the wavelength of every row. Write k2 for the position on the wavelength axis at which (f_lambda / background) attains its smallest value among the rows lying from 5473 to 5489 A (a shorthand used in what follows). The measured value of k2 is 5474.73 A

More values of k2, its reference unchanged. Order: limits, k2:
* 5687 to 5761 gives 5756.56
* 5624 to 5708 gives 5664.52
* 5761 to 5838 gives 5833.95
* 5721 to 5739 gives 5738.03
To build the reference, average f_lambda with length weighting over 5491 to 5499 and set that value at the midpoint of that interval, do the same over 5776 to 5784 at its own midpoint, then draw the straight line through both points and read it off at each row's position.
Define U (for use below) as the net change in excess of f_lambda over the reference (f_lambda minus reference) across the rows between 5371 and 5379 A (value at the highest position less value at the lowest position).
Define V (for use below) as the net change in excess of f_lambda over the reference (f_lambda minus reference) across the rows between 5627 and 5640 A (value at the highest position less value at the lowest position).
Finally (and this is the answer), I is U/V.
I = 0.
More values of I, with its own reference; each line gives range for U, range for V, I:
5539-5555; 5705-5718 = -5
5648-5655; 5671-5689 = -1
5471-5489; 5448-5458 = -11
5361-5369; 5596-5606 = 4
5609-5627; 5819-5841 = 5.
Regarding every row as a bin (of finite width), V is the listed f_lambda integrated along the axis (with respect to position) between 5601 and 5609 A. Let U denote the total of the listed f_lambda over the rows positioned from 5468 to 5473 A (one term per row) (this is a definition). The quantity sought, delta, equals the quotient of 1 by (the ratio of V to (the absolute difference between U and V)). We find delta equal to 0.8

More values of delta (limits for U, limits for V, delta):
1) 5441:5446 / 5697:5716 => 0.9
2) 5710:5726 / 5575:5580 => 0.3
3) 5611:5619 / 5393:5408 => 0.8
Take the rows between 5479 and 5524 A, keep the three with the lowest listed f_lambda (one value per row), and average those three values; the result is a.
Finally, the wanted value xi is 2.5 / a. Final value 0.216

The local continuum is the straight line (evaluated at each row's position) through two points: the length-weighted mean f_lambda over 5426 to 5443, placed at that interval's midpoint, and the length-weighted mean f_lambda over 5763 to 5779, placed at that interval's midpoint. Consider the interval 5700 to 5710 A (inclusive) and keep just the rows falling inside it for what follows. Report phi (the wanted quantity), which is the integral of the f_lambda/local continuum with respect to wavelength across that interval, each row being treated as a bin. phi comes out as 10.3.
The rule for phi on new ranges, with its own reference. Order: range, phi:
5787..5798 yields 11.0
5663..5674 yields 11.3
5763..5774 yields 11.0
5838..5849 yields 10.7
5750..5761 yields 10.5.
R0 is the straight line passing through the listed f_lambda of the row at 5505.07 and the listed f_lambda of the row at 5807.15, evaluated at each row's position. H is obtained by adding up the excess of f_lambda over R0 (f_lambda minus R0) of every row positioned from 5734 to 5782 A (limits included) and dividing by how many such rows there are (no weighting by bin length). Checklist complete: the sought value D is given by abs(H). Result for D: 0.61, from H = -0.61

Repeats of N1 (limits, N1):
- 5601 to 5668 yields 13.7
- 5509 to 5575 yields 13.5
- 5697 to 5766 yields 13.7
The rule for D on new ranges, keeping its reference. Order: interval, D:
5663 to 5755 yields 0.41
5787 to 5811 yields 0.12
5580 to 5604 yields 0.23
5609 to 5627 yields 0.12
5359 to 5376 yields 0.84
